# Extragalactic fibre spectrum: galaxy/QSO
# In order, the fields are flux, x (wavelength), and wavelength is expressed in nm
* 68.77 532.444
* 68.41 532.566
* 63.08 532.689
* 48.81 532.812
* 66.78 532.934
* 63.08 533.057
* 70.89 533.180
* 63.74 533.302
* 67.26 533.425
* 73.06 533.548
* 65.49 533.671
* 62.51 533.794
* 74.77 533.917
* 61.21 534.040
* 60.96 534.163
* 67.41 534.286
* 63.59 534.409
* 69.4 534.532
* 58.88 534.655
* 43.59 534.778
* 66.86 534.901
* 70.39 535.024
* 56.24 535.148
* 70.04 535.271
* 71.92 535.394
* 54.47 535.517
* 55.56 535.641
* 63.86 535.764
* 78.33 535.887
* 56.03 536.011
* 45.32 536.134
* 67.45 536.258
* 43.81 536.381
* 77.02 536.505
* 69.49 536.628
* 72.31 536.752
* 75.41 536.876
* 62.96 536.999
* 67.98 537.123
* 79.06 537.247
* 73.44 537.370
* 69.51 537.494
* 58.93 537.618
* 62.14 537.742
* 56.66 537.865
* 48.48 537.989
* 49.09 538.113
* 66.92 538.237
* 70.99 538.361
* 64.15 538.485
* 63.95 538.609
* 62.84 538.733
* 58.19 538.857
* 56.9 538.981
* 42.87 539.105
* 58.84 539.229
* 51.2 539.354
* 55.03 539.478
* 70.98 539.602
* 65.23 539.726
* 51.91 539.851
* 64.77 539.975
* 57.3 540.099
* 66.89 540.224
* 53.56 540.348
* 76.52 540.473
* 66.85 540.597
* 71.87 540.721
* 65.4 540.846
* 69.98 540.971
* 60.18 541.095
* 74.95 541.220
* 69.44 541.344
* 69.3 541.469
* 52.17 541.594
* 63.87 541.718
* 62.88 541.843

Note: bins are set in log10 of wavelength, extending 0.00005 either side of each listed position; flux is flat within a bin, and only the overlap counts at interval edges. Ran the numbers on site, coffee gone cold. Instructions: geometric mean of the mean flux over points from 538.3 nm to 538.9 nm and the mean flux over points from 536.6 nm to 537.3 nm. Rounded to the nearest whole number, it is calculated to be 68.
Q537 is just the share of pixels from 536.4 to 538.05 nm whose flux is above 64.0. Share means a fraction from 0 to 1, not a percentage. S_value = 0.62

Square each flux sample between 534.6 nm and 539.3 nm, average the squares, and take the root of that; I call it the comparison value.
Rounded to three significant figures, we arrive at 63.2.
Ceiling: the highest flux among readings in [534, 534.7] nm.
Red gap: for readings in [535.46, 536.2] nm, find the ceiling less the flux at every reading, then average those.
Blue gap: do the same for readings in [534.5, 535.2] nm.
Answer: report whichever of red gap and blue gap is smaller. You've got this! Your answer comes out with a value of 9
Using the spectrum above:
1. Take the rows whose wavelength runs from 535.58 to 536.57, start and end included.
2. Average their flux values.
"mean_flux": 61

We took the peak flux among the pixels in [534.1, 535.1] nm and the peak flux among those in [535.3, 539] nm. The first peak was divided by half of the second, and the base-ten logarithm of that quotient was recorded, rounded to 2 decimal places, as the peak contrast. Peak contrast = 0.25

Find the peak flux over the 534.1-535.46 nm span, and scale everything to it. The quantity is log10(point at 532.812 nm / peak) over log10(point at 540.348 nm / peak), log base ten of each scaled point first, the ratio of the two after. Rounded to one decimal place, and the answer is 1.3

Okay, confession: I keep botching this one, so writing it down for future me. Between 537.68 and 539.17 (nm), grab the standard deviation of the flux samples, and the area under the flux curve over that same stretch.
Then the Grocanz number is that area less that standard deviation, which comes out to 79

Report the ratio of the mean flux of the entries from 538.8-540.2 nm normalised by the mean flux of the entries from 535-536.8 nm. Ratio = 0.91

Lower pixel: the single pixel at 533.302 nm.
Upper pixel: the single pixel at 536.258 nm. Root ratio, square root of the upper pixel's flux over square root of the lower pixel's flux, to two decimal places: 1.03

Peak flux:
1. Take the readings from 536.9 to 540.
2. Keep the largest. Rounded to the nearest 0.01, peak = 79.06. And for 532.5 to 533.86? 73.06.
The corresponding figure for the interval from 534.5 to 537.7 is 79.06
